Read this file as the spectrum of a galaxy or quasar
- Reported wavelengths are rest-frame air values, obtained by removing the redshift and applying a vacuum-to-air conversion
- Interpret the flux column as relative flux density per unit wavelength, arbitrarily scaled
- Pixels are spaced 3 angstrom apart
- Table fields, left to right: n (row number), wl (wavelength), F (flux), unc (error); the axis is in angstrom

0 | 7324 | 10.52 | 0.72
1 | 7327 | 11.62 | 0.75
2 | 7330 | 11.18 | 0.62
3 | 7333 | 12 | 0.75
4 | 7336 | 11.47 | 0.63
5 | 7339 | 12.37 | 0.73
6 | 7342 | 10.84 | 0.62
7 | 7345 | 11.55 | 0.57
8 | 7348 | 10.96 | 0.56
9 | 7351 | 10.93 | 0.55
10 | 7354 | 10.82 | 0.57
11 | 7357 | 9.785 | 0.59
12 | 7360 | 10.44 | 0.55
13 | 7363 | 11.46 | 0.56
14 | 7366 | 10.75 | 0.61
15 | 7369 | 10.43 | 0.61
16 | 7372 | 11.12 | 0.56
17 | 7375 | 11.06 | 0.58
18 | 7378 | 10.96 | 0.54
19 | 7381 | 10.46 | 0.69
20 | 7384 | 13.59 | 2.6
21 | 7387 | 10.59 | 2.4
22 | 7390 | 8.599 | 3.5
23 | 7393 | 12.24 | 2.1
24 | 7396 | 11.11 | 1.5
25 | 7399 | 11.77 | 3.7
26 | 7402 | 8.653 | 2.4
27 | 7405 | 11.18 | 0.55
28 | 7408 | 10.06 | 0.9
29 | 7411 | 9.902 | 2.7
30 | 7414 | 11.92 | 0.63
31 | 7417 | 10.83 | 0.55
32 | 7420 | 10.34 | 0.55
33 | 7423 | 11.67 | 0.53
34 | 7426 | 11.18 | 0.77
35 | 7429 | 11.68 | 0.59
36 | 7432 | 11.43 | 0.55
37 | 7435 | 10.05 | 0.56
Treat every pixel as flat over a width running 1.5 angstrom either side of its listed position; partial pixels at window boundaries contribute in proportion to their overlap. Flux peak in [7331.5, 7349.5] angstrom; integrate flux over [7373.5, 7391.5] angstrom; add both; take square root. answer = 14.4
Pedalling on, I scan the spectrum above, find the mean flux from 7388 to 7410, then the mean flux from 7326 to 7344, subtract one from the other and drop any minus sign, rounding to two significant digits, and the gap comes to 1.1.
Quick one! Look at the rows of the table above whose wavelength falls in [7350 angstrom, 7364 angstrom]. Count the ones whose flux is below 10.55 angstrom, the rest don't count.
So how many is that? 2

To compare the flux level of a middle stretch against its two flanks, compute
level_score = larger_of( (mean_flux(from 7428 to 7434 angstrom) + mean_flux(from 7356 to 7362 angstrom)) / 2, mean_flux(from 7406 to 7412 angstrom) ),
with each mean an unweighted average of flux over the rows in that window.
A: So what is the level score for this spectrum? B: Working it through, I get 10.8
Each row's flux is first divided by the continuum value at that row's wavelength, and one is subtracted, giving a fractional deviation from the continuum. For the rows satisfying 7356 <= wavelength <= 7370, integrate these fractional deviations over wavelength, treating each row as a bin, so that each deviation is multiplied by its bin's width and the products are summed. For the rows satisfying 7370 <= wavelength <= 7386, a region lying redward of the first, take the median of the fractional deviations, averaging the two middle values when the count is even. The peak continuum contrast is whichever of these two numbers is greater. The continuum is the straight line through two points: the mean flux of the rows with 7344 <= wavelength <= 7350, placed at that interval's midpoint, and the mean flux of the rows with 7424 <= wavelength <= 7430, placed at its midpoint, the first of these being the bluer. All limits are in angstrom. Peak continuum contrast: -0.02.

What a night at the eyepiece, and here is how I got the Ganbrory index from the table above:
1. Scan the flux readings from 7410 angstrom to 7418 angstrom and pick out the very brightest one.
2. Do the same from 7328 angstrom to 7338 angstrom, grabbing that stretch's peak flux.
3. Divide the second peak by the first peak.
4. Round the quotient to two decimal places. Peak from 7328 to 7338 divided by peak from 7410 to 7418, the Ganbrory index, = 1.01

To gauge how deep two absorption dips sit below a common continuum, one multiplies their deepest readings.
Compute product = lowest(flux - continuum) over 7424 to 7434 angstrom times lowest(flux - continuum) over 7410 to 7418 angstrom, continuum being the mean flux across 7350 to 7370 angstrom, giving -0.39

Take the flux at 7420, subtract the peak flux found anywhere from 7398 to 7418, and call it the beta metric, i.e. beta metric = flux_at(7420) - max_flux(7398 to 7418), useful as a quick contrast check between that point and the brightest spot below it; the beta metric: -1.58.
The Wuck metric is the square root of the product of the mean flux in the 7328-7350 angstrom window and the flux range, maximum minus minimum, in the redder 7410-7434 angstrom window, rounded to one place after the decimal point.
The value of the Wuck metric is 4.8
